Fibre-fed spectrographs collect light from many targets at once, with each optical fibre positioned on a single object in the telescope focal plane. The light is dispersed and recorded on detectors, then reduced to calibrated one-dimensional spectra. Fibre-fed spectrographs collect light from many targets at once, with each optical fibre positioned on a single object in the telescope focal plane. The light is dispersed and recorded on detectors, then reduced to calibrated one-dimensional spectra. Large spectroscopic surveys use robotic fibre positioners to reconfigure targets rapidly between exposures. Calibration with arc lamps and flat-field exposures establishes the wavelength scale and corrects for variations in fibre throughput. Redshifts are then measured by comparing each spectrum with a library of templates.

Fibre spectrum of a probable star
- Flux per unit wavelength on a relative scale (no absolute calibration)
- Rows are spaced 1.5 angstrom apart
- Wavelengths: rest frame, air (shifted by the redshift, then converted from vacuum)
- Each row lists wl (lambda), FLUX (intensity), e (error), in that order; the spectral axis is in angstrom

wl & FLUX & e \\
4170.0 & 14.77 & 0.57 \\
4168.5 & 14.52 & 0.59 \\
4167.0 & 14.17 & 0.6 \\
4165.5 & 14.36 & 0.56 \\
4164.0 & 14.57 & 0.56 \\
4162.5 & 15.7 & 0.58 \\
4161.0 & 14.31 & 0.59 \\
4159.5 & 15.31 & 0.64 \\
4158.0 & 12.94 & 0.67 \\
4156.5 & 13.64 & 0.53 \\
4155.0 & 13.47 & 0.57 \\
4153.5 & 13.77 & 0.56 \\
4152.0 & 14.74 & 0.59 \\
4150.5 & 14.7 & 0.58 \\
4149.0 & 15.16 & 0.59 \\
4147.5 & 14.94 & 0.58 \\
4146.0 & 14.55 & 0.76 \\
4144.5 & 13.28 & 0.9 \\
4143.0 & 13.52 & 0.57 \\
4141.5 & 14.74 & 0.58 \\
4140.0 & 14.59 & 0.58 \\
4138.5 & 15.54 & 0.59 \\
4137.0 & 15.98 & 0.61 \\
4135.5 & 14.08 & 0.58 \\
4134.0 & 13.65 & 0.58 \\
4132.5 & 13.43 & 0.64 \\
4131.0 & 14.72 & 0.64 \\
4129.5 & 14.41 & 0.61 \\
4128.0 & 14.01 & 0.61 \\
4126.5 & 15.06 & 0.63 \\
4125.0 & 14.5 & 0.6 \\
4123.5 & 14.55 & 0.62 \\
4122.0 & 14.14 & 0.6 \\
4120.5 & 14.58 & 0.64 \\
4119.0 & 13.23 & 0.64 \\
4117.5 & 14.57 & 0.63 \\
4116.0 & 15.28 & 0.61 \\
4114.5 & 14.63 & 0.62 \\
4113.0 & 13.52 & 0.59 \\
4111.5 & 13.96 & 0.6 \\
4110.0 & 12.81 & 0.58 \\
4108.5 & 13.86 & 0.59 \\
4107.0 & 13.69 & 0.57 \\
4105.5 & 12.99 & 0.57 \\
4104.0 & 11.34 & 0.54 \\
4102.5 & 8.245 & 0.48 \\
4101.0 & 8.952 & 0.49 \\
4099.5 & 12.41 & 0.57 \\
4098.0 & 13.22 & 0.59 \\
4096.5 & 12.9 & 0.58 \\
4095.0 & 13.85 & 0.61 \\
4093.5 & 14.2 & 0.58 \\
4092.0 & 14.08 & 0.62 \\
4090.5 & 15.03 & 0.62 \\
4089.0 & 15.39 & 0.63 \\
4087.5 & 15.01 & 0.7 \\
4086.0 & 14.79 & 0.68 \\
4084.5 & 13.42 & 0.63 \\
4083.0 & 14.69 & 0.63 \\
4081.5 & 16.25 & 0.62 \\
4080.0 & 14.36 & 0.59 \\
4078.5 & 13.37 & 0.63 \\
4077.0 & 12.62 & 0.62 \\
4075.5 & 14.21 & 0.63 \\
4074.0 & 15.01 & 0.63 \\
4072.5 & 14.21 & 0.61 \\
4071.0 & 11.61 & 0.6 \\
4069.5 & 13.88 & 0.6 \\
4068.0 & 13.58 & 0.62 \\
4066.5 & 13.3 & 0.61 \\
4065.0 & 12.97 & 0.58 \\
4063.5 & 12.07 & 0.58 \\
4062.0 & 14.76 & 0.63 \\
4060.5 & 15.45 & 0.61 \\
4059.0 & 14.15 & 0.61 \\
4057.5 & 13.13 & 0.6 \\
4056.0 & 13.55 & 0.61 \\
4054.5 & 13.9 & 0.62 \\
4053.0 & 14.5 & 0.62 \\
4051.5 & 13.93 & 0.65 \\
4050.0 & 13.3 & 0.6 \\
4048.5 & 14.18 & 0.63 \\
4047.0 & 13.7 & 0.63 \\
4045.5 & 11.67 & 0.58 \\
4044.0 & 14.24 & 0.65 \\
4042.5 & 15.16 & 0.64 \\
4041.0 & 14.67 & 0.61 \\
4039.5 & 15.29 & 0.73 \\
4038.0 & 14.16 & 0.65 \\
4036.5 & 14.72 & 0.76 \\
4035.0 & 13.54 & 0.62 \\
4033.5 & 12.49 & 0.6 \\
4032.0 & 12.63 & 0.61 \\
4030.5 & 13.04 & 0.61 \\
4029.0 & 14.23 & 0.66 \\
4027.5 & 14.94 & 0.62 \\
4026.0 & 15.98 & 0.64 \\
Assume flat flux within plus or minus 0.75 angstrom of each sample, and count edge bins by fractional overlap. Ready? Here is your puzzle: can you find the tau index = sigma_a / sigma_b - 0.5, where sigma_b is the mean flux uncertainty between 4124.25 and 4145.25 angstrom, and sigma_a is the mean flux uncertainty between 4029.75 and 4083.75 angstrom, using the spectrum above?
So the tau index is 0.50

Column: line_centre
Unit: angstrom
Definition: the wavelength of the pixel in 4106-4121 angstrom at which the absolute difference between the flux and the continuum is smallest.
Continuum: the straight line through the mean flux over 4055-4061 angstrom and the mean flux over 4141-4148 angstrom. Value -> 4111.5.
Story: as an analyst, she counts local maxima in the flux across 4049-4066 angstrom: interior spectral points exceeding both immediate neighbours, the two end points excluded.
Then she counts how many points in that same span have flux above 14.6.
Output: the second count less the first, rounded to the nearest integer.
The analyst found 0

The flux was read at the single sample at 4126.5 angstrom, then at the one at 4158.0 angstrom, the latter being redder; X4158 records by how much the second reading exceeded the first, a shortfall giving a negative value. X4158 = -2.1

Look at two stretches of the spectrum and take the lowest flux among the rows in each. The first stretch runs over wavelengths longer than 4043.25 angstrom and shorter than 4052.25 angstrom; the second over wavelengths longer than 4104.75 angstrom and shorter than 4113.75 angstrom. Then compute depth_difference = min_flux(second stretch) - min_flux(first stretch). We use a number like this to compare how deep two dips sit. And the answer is 1.1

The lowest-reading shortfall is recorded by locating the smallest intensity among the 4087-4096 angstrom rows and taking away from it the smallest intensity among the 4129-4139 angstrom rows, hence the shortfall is 0.42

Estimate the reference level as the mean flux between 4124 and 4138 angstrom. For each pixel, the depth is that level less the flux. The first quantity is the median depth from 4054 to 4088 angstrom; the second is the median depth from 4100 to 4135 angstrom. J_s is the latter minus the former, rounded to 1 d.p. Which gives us -0.1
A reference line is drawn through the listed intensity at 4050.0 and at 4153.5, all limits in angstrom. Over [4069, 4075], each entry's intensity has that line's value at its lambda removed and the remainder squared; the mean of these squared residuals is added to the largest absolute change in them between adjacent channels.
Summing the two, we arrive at 5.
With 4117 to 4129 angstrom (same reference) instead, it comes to 3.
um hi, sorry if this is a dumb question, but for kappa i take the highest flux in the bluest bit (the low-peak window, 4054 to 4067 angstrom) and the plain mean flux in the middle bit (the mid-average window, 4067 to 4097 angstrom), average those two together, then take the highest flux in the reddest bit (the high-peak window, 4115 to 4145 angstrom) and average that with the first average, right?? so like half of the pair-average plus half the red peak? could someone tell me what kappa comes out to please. 15.4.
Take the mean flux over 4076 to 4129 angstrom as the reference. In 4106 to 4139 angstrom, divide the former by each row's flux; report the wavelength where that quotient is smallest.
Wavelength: 4137.0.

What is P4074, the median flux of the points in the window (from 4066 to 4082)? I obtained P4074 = 13.9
